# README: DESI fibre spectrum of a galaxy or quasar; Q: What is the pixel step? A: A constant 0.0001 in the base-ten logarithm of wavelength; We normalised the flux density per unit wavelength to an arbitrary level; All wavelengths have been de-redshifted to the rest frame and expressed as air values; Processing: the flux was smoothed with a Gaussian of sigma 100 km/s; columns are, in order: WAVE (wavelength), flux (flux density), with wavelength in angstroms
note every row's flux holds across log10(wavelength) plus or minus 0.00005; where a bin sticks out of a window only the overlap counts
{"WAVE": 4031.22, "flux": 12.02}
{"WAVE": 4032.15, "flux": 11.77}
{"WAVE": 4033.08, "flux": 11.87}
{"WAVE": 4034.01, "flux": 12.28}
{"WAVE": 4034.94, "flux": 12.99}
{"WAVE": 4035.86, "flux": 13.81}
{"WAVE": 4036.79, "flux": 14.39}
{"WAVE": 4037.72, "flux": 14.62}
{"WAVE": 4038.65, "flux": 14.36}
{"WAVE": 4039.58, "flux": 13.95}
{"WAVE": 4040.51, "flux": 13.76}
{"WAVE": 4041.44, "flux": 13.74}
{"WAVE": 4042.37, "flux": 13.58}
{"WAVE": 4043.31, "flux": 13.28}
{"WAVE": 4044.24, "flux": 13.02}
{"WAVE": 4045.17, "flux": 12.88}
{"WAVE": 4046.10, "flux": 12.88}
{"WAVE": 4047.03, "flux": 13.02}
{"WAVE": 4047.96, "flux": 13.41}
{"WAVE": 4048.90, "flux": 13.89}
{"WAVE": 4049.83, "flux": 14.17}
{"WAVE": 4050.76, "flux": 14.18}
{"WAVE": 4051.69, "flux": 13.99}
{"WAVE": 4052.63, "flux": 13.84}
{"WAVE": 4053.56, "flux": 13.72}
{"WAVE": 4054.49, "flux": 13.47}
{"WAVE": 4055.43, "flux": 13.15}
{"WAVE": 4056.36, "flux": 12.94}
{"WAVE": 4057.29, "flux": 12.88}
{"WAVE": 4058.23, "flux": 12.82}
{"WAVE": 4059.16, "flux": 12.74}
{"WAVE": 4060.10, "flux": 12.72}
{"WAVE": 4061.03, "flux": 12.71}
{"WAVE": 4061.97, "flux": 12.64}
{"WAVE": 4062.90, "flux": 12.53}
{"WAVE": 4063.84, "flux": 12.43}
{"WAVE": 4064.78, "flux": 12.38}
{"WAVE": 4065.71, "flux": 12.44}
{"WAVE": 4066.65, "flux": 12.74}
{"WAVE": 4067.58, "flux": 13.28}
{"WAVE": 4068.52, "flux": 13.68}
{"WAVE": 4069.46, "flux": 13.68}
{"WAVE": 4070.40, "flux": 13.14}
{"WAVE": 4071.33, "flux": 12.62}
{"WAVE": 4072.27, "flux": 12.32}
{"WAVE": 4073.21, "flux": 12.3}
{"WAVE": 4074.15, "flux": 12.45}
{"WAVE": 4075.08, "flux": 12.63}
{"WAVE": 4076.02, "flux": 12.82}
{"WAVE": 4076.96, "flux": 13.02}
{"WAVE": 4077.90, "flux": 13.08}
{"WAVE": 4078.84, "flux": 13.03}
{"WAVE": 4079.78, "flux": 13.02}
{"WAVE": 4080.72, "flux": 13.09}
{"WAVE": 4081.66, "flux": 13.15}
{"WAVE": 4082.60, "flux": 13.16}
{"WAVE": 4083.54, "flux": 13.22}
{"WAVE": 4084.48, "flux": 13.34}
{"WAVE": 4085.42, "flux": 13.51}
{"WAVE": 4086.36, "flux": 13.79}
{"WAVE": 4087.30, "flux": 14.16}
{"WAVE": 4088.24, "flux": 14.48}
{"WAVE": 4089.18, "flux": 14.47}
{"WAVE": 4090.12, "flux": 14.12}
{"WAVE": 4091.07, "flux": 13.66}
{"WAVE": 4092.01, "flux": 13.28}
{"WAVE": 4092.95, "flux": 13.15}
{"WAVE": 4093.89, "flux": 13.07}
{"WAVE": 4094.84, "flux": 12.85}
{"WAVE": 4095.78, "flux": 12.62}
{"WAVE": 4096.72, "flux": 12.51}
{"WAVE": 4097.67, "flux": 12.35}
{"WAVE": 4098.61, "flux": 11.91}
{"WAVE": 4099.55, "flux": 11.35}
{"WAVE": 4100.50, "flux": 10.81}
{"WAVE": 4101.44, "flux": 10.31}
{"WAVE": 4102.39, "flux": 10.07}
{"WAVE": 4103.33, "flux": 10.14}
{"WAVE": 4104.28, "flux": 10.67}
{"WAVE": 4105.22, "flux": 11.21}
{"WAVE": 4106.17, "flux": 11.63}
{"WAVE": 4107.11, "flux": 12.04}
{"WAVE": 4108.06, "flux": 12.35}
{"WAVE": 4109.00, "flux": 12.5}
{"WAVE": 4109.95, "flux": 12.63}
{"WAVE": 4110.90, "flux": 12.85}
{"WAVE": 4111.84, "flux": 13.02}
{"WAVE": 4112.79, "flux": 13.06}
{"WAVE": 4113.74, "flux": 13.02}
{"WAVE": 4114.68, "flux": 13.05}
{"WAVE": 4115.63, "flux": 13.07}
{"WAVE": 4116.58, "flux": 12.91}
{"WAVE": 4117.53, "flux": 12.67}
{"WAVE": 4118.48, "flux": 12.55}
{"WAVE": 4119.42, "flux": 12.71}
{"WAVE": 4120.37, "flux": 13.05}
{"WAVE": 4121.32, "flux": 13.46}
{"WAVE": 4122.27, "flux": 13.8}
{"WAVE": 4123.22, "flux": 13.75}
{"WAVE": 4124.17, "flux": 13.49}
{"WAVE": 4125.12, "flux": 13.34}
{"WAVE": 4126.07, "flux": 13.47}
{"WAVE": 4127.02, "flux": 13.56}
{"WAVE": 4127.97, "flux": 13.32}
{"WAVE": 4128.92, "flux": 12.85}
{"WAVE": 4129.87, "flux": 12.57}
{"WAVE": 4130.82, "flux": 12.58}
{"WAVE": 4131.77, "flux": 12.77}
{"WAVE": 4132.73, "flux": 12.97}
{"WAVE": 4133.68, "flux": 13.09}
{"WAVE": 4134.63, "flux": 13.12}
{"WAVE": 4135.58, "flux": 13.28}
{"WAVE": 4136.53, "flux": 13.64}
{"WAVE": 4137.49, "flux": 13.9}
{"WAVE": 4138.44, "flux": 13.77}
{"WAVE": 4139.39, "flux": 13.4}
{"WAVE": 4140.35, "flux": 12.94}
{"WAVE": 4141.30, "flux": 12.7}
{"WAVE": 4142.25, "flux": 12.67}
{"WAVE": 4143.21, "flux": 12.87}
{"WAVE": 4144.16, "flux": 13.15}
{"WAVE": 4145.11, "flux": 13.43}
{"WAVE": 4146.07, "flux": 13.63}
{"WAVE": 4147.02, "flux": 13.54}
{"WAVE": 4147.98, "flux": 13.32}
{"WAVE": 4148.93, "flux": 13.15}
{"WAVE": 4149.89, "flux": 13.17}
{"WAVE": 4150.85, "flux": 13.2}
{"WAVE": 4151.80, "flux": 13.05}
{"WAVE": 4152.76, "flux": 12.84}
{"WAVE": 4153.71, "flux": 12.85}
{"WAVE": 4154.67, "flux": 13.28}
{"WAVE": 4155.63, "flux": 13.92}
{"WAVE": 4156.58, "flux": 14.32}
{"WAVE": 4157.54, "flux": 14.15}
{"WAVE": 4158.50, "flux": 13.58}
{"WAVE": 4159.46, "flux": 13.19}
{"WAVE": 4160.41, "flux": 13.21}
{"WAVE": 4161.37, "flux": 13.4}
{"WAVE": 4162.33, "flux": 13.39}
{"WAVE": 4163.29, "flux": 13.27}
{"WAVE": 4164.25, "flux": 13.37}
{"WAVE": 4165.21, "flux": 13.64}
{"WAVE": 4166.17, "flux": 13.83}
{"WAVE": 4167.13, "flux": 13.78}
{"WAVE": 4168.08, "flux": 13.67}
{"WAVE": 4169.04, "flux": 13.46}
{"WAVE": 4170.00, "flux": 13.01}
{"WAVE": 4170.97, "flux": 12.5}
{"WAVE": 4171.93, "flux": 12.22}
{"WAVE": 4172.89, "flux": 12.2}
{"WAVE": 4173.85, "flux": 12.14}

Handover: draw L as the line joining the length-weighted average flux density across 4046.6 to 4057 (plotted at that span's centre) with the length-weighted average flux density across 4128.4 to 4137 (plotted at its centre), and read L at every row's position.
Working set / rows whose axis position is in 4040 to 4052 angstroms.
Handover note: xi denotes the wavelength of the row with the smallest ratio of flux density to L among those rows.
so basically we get 4045.17 angstroms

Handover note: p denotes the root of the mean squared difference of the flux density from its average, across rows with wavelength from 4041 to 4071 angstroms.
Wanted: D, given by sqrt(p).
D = 0.72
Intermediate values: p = 0.52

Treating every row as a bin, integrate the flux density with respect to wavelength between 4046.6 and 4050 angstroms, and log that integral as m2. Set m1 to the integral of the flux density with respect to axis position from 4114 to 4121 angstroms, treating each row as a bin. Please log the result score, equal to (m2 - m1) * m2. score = -2033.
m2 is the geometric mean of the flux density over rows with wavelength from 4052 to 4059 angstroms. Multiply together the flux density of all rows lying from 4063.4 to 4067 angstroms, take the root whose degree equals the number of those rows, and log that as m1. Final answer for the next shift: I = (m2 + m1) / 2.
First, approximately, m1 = 12.5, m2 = 13.3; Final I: 12.9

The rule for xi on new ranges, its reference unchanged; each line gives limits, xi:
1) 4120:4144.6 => 4129.87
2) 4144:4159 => 4152.76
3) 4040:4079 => 4073.21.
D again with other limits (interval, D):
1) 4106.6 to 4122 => 0.58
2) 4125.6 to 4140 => 0.63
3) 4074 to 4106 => 1.09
